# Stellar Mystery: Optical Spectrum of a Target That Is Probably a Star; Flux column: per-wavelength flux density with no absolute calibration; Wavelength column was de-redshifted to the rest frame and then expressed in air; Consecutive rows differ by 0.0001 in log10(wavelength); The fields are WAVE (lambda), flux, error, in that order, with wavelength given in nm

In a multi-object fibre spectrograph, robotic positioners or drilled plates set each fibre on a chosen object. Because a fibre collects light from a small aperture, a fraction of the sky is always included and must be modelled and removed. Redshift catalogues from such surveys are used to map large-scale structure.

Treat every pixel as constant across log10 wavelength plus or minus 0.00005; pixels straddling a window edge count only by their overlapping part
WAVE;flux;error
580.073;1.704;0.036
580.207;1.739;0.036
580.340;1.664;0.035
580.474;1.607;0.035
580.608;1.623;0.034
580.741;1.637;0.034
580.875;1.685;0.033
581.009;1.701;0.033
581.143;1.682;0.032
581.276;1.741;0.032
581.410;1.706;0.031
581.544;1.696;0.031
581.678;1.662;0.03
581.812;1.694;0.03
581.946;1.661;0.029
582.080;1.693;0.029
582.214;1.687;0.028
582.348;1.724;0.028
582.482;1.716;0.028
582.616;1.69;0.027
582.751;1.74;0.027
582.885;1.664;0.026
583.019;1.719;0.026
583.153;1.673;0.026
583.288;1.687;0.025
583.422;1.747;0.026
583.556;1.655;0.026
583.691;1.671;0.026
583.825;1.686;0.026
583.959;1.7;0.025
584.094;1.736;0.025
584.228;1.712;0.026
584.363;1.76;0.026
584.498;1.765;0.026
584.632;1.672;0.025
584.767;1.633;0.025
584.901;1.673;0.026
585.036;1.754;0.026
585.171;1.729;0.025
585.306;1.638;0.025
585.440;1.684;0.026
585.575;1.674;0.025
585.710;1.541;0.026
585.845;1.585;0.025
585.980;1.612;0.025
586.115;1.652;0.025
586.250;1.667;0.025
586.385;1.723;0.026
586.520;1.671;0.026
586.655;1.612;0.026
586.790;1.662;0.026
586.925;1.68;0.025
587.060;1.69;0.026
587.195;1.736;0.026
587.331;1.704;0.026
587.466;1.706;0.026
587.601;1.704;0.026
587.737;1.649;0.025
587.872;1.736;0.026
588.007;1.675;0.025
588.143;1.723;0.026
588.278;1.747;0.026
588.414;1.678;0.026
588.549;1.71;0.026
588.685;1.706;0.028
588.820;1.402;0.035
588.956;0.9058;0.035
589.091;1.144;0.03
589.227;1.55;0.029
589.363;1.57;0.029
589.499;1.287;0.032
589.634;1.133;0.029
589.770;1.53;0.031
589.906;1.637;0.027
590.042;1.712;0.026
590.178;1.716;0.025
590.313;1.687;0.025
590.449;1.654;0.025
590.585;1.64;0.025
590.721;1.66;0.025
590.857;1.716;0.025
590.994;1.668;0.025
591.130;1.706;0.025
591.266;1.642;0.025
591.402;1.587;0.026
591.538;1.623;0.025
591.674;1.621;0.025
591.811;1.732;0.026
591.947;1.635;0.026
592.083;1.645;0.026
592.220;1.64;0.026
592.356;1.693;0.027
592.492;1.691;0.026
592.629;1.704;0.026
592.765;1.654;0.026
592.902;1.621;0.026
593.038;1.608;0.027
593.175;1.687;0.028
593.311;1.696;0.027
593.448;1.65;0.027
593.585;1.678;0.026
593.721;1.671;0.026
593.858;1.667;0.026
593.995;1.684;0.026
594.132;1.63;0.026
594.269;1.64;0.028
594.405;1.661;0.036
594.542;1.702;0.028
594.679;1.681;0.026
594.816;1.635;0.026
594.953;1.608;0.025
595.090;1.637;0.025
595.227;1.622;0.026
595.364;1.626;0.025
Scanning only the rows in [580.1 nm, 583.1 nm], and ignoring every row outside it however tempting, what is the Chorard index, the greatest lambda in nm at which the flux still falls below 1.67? 582.885 nm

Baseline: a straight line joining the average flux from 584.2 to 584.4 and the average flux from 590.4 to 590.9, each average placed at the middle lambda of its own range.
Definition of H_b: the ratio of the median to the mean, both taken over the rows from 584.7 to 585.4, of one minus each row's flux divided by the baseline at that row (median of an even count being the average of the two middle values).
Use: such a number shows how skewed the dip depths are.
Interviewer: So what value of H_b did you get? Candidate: 1.3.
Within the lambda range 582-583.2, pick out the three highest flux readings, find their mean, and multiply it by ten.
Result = 17.28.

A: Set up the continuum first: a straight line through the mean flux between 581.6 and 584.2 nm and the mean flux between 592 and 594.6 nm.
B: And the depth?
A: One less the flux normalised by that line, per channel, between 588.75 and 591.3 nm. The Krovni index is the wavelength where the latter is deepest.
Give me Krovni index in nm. 588.956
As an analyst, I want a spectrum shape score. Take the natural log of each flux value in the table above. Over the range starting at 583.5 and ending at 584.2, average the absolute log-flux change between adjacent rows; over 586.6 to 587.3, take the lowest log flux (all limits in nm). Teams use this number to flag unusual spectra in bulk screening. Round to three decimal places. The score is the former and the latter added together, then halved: 0.245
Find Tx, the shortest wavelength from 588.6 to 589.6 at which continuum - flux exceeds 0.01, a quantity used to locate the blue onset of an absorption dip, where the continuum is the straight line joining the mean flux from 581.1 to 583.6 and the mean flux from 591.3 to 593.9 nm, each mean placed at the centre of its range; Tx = 588.820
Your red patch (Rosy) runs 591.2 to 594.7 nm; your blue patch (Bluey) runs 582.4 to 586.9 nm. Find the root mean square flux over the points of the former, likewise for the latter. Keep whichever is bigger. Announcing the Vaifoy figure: 1.68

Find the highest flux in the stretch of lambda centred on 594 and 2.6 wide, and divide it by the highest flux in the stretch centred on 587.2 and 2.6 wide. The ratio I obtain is 0.974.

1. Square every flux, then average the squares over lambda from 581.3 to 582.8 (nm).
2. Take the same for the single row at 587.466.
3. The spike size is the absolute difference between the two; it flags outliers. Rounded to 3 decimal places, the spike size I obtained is 0.029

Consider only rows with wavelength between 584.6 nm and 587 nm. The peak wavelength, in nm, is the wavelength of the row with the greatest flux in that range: 585.036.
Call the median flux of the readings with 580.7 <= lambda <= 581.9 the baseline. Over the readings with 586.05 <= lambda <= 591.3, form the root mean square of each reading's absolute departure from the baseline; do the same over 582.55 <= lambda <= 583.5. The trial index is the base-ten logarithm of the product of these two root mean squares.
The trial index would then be -2.20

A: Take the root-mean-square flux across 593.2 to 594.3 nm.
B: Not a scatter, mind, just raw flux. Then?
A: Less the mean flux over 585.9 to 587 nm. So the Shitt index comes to 0.005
